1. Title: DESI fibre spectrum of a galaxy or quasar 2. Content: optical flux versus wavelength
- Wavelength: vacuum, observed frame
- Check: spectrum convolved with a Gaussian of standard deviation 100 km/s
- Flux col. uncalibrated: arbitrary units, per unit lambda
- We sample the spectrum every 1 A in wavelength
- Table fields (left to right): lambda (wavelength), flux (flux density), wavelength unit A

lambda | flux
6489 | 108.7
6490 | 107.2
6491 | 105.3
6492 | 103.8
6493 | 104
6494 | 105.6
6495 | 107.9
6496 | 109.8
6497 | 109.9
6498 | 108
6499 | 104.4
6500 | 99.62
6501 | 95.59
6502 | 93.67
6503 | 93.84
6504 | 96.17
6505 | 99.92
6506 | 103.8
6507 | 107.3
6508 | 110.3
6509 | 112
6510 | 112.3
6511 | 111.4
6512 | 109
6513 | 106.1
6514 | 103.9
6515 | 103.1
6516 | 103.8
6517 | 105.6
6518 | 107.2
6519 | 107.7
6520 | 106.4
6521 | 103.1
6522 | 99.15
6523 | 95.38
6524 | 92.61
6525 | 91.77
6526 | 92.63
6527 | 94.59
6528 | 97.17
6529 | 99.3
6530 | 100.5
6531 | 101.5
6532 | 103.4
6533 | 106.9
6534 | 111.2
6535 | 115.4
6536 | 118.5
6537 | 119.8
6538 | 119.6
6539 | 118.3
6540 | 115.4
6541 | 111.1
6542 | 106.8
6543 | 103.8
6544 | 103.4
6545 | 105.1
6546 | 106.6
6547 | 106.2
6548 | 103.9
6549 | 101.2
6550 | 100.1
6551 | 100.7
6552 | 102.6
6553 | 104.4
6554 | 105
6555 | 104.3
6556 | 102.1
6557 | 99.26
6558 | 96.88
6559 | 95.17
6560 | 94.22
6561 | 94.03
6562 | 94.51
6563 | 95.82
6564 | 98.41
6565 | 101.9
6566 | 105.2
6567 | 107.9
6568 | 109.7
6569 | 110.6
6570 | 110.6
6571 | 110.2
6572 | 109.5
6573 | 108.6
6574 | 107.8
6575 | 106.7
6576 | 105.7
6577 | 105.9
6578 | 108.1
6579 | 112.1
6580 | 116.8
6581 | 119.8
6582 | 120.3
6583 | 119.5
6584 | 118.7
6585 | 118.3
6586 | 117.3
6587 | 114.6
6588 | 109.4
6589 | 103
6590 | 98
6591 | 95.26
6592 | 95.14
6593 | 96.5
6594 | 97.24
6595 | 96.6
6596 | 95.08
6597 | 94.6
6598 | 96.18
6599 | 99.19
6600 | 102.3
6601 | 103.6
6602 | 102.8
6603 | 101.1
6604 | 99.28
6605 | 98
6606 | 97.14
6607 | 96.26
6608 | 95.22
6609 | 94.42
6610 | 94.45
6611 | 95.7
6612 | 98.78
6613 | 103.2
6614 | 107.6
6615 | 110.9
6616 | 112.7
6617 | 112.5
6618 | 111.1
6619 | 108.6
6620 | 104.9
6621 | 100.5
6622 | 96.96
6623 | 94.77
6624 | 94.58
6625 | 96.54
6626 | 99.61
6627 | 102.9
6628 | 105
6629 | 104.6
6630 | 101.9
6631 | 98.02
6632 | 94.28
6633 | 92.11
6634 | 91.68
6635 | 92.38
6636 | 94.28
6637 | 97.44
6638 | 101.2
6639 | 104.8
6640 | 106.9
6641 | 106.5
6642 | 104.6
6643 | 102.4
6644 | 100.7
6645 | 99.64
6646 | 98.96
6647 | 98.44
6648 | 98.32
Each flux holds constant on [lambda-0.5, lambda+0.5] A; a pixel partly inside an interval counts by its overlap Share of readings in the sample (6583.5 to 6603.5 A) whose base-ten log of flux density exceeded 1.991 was 0.60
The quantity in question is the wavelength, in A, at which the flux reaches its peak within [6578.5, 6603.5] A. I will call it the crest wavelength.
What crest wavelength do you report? 6582 A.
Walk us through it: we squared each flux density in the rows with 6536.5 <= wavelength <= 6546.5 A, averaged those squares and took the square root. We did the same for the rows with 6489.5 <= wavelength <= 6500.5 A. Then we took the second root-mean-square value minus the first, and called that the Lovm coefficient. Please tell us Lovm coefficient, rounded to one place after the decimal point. -5.2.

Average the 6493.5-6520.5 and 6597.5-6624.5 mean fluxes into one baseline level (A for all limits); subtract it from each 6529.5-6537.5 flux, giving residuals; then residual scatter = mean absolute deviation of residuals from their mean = 6.6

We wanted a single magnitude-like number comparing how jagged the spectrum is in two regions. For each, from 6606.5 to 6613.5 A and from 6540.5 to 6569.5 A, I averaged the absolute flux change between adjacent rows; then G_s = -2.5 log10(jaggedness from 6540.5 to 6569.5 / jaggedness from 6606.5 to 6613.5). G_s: -0.01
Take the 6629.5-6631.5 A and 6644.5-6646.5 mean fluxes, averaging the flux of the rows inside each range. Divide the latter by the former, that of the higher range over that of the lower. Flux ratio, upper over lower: 0.99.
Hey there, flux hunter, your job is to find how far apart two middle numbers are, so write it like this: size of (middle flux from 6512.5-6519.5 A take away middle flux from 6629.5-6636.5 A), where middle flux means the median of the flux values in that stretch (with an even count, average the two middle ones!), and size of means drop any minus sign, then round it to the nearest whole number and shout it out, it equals 11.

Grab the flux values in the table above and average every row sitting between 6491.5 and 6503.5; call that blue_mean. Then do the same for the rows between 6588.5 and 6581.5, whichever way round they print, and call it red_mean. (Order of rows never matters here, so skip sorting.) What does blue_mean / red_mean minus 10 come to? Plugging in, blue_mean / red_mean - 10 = -9.12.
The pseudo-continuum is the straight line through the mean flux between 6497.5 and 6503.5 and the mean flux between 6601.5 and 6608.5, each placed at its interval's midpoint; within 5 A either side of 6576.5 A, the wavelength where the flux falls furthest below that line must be 6576 A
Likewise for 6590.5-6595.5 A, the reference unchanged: 6592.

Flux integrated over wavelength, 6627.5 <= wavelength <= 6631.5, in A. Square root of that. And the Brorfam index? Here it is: 20.2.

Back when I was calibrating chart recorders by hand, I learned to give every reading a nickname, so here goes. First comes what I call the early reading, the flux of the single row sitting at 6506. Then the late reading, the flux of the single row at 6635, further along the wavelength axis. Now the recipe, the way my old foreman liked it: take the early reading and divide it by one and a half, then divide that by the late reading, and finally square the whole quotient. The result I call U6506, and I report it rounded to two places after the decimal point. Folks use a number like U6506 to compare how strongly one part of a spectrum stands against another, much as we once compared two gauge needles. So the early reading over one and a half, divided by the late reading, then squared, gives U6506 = 0.56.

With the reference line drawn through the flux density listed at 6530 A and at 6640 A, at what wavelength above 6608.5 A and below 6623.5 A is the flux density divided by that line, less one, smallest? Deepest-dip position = 6623 A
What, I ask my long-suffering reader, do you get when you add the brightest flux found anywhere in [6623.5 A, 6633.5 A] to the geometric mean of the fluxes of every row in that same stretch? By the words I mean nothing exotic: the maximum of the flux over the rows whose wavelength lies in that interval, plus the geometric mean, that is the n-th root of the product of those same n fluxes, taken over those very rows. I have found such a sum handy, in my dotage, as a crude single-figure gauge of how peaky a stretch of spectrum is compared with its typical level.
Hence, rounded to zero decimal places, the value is 204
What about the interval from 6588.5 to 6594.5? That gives 200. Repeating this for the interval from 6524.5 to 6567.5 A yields 223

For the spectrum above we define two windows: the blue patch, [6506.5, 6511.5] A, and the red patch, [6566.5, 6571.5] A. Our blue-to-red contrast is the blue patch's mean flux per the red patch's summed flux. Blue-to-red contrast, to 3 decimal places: 0.202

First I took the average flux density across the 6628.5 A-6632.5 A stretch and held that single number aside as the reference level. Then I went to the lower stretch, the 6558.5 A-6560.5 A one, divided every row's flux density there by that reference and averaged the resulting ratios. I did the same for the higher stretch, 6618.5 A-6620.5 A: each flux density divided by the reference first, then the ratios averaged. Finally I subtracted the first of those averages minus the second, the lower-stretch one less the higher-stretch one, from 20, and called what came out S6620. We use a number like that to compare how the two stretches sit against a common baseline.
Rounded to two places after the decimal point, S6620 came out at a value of 20.12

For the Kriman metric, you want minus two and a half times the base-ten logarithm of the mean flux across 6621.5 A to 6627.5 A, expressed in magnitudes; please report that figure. -4.97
